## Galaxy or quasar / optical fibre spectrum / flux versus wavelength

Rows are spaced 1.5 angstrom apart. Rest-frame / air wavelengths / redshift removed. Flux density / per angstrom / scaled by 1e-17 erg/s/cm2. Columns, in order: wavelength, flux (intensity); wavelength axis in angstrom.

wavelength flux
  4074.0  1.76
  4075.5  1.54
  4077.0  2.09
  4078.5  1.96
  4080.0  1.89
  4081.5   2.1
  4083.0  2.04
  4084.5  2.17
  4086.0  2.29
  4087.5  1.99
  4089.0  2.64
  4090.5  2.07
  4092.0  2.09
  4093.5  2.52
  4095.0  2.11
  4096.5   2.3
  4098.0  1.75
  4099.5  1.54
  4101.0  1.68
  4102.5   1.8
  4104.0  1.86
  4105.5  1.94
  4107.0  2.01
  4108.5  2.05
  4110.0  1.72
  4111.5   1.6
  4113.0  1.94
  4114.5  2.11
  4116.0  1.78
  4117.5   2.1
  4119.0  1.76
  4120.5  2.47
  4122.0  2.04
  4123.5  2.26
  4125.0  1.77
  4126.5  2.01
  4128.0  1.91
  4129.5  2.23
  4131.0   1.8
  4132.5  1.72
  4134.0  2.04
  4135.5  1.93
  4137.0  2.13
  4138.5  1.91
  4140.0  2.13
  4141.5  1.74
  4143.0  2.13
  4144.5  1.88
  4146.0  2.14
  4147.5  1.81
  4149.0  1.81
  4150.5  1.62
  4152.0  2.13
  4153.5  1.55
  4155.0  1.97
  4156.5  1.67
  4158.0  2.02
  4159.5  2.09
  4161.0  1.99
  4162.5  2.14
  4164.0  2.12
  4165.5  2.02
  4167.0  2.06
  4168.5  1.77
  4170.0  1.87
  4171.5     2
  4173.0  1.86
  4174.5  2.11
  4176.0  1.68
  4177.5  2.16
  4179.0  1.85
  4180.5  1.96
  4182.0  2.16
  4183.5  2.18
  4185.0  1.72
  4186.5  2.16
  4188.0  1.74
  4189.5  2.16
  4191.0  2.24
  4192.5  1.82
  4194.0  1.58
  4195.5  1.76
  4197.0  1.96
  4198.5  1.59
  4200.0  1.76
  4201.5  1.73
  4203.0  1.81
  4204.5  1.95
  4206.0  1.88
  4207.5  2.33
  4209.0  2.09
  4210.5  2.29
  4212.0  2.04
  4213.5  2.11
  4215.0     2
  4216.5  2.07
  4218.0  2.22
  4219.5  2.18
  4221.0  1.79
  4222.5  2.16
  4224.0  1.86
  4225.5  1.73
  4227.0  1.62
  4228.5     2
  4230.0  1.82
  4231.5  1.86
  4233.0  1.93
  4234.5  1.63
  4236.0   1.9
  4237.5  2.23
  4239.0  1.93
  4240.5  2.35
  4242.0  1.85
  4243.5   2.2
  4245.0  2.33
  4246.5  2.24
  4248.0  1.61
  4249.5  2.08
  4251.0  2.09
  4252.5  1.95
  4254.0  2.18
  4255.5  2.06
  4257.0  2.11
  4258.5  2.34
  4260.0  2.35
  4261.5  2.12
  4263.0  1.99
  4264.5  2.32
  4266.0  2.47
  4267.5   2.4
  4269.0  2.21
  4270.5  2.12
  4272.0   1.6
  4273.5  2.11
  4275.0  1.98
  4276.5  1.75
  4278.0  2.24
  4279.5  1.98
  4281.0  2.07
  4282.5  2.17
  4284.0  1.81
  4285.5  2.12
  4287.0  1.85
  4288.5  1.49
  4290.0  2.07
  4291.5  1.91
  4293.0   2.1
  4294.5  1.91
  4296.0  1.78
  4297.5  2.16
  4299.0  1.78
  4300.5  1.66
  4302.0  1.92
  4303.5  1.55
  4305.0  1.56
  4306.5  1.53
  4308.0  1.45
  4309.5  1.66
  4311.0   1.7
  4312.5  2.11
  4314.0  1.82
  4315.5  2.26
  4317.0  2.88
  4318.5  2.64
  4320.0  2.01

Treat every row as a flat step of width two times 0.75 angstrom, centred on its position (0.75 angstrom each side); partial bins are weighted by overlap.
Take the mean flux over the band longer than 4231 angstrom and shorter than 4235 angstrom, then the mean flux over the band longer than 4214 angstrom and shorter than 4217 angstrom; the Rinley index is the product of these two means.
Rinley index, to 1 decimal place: 3.7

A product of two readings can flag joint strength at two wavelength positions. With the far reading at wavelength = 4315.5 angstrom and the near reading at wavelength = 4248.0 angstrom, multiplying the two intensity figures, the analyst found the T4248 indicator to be 3.64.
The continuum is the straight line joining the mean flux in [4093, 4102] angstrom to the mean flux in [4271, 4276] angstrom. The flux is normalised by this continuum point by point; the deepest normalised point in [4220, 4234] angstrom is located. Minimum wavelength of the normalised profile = 4227.0 angstrom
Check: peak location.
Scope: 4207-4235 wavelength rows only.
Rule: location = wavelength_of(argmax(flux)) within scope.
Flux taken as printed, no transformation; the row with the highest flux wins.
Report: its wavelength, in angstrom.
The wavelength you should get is 4207.5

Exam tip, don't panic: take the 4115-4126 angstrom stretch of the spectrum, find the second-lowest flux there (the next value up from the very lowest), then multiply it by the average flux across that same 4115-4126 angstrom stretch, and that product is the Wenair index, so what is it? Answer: 3.59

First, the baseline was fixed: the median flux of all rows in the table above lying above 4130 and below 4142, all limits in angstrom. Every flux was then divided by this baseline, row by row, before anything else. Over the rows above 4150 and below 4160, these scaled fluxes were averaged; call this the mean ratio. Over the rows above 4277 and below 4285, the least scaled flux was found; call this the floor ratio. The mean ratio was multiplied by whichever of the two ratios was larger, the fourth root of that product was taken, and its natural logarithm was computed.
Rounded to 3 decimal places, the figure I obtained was -0.015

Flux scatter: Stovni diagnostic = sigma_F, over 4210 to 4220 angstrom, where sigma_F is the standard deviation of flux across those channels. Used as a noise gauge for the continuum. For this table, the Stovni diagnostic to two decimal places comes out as 0.10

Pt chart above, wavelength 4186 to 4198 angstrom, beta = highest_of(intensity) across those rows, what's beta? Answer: 2.24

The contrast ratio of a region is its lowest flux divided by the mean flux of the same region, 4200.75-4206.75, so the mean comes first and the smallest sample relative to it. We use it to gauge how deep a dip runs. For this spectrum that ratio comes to 0.939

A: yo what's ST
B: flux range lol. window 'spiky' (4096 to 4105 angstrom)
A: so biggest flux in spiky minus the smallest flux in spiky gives 0.76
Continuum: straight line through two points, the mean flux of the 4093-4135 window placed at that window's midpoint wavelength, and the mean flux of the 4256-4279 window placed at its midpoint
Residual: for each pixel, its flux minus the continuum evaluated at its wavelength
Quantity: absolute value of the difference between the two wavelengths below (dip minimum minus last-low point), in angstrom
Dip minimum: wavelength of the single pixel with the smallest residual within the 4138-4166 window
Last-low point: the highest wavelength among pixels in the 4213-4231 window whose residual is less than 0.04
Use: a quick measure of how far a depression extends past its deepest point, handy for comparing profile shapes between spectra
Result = 76.5 angstrom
